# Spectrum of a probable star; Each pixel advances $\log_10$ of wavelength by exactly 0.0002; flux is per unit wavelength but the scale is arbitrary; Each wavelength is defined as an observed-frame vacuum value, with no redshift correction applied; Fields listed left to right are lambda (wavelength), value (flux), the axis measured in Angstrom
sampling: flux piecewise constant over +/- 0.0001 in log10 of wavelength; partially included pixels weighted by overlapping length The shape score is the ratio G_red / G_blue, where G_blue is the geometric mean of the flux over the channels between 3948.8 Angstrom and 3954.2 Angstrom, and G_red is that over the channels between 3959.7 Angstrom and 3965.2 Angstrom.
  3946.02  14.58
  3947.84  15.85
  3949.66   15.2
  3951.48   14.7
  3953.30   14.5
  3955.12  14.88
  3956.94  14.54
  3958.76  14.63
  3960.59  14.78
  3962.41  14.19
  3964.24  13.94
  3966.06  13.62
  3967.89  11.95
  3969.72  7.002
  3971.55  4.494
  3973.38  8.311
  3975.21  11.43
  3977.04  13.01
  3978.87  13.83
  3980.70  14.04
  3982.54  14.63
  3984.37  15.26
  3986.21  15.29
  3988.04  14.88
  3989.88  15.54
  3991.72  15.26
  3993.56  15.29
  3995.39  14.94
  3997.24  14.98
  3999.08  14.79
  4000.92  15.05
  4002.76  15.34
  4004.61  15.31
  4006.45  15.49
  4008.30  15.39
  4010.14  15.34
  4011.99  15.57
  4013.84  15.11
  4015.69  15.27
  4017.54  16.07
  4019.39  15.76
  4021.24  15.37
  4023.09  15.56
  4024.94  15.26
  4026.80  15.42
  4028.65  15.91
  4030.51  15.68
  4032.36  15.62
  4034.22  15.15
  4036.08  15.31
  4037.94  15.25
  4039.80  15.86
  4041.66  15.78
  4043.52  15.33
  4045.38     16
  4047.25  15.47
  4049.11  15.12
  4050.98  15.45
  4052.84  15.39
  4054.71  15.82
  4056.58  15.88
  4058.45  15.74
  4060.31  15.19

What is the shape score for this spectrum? 0.966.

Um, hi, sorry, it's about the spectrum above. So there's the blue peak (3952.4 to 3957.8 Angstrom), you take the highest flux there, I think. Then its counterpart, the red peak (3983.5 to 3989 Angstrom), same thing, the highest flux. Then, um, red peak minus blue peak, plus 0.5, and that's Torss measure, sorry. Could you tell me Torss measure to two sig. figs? 0.91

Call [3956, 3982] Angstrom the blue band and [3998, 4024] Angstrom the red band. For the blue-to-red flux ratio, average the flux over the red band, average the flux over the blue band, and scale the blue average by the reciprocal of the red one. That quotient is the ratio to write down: 0.79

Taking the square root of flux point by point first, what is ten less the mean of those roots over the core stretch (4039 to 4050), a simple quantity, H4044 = 6.05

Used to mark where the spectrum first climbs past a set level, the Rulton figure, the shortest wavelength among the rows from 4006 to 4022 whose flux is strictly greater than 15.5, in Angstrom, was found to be 4011.99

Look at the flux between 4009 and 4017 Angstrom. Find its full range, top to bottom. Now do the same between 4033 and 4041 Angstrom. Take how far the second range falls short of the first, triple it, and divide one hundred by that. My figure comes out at -133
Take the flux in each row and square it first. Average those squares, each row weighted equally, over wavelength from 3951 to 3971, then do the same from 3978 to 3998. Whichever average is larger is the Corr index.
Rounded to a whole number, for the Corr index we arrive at 222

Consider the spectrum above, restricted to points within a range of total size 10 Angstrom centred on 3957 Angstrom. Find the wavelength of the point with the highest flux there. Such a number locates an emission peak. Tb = 3955.12 Angstrom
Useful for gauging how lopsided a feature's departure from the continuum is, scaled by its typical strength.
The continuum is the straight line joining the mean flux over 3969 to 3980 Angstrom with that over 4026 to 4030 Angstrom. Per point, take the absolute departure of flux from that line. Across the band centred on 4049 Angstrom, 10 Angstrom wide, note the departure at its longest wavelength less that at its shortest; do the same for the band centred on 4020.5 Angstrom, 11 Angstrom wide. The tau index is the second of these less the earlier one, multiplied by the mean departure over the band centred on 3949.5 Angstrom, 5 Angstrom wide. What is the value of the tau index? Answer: -19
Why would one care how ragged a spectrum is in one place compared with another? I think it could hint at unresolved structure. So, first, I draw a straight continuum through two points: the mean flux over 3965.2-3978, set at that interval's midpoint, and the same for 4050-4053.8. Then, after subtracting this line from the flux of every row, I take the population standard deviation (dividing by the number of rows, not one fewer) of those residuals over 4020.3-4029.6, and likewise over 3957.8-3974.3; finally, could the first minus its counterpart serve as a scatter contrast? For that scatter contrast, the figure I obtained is -3.7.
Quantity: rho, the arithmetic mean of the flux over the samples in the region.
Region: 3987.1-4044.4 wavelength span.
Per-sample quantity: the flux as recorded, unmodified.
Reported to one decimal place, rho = 15.4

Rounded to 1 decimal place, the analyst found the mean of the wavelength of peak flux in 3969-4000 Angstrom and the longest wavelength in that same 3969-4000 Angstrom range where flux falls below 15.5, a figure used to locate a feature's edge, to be 3994.5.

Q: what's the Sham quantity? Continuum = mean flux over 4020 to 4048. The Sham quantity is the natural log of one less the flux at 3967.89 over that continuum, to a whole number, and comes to -1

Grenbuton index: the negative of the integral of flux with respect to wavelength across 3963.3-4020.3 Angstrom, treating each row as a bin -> -795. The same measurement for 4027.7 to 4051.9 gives -376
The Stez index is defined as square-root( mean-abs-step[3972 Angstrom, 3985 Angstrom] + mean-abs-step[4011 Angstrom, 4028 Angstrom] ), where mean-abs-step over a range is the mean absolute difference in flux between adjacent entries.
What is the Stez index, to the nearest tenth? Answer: 1.2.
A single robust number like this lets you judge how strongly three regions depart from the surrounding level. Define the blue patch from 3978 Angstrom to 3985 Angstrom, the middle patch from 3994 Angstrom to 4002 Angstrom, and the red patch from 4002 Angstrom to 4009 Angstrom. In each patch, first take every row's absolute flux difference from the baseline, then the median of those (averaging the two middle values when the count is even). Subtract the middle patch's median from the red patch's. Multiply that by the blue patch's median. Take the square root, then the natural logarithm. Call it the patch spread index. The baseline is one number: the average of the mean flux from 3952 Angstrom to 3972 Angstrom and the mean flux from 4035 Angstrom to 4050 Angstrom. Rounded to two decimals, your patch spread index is -0.91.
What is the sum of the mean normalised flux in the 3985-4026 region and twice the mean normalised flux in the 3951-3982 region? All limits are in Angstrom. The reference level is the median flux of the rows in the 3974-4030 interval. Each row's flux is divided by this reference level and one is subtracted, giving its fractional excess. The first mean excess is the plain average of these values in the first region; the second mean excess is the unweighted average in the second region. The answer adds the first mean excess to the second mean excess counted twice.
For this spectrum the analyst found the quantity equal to -0.35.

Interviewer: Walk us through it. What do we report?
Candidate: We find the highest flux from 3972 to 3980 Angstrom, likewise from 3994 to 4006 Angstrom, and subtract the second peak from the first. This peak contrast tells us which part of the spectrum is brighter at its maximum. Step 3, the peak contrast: -1.5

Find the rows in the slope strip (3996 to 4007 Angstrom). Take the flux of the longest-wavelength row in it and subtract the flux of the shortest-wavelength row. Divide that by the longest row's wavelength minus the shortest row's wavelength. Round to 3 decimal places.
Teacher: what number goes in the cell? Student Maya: 0.055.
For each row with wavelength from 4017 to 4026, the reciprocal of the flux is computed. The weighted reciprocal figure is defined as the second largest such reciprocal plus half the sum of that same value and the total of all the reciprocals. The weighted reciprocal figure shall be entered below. 0.258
